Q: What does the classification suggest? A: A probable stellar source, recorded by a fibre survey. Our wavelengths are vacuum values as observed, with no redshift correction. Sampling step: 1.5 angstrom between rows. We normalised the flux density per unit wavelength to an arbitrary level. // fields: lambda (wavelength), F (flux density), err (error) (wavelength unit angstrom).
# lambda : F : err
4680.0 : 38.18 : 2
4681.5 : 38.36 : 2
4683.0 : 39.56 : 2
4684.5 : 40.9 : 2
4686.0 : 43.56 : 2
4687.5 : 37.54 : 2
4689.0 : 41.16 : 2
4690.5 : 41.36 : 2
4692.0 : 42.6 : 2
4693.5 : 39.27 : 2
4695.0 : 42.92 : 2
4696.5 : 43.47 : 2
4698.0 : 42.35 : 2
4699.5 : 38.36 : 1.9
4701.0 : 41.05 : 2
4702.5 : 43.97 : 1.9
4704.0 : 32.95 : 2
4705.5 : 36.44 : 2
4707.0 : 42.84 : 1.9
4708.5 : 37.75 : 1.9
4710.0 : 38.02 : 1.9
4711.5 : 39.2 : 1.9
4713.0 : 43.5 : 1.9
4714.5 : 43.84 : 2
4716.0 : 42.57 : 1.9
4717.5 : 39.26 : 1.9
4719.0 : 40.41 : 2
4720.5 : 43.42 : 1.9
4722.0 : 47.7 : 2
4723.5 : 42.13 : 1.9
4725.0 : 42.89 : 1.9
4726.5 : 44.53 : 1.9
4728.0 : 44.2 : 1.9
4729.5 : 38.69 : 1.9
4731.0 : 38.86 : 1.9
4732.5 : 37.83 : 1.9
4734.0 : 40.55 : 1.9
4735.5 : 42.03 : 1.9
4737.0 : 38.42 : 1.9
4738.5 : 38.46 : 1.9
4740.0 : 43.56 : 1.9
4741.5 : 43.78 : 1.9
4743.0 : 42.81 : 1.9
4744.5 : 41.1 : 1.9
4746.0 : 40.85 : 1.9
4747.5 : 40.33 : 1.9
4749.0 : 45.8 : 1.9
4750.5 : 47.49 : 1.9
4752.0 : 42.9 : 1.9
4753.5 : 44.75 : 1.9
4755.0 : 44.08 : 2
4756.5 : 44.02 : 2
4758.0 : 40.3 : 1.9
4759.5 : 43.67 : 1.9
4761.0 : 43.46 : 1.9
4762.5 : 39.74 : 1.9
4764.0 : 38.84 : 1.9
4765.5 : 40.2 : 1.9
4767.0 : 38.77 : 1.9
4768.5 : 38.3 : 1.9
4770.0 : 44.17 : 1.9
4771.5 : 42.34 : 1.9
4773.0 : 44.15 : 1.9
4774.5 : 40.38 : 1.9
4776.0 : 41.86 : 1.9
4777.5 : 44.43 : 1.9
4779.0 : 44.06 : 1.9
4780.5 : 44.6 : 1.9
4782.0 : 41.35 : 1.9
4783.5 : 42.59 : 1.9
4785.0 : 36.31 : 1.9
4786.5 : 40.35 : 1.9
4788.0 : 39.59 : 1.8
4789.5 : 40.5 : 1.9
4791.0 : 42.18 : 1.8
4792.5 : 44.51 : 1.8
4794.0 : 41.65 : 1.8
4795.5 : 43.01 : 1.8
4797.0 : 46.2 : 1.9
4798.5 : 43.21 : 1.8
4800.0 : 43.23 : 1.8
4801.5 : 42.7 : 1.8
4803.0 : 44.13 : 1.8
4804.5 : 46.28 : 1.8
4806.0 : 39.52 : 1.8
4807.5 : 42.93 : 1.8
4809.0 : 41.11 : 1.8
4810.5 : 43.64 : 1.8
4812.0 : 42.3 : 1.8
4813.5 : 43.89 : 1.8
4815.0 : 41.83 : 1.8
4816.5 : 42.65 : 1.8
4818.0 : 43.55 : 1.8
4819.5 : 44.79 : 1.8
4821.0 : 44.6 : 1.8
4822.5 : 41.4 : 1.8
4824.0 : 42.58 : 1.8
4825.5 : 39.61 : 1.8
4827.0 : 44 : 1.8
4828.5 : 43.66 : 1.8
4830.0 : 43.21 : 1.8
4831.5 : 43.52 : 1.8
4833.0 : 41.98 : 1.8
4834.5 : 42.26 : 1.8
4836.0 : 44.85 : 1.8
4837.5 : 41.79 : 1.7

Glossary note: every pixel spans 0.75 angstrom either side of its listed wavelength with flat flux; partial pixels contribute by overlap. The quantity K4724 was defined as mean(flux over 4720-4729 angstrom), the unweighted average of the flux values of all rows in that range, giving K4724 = 44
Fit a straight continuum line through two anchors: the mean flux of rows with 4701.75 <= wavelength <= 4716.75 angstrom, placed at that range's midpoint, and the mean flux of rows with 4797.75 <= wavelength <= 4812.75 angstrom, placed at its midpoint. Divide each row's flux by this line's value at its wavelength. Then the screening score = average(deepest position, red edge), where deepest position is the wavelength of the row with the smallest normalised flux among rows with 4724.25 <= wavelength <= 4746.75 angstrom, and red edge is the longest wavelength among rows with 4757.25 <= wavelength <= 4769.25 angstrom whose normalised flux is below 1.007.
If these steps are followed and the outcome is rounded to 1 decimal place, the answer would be 4750.5 angstrom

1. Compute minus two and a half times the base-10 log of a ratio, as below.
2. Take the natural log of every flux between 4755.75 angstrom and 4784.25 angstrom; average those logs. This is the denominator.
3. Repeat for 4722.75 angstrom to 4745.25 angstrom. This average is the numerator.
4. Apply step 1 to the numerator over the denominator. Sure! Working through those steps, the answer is 0.0045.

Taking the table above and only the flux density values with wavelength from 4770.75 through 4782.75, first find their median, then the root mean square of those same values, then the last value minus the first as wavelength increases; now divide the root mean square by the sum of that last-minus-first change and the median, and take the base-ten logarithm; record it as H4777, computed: 0.01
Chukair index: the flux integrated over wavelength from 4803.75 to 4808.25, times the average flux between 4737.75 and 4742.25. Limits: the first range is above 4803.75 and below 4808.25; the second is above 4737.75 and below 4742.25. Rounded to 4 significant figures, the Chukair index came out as 8097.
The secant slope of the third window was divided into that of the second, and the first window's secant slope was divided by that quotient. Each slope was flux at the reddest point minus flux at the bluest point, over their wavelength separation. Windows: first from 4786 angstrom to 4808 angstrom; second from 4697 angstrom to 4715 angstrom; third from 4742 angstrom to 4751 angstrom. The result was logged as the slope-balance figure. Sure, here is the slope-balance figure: 0.85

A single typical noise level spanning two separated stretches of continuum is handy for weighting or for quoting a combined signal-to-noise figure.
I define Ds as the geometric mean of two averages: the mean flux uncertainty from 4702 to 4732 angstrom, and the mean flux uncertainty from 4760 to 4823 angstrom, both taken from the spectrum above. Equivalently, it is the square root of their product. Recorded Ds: 1.886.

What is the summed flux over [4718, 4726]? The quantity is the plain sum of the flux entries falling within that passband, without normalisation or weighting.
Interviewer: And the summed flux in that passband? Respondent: 217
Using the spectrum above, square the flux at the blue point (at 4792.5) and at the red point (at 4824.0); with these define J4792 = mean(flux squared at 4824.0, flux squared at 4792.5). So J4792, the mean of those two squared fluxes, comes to 1897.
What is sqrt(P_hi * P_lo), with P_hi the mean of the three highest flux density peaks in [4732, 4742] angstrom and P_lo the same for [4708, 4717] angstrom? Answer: 43.2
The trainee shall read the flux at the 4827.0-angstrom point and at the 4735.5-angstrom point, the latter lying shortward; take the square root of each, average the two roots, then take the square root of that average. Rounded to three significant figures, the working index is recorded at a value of 2.56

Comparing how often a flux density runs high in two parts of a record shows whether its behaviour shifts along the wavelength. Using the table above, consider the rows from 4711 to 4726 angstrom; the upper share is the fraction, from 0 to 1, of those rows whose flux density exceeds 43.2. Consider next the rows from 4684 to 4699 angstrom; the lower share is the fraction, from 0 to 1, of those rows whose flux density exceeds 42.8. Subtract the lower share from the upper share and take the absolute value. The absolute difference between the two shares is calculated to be 0.1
